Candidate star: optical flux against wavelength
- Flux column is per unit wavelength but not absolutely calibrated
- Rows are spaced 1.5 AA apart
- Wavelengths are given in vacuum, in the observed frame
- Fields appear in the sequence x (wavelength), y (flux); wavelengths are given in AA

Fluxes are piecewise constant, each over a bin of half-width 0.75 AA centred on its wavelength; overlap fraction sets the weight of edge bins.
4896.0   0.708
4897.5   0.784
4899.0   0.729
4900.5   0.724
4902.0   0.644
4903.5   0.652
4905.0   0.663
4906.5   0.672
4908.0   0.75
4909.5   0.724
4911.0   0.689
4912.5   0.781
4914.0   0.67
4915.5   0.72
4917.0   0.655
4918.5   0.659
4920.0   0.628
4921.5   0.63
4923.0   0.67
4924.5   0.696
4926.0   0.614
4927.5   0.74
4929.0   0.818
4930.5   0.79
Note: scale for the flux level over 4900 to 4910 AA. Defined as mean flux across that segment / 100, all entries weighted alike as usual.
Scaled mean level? 0.0069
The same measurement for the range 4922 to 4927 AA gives 0.0066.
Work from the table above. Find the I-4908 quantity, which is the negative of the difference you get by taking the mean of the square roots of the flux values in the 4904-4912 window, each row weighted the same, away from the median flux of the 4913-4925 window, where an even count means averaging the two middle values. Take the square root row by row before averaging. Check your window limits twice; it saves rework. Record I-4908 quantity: 0.172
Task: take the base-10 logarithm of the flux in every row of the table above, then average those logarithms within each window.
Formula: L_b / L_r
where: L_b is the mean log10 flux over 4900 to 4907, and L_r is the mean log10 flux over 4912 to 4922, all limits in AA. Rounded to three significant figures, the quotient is 1.02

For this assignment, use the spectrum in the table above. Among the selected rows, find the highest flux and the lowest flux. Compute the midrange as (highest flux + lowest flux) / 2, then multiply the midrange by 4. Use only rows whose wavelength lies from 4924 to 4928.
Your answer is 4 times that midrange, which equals 2.71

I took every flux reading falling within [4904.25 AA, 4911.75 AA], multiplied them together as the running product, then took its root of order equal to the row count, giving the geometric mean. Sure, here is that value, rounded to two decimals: 0.70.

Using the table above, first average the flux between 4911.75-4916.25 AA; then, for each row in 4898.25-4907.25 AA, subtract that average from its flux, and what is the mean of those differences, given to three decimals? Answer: -0.043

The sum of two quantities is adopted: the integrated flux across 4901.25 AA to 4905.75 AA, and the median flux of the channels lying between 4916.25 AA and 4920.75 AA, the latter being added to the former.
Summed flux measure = 3.6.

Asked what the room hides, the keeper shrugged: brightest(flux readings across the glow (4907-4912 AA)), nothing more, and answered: 0.75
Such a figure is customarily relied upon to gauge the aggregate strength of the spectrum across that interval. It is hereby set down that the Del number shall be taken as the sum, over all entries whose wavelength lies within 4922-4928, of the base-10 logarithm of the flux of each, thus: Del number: -0.674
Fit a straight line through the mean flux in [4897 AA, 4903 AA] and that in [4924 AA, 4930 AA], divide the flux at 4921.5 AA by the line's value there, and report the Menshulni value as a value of 0.88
